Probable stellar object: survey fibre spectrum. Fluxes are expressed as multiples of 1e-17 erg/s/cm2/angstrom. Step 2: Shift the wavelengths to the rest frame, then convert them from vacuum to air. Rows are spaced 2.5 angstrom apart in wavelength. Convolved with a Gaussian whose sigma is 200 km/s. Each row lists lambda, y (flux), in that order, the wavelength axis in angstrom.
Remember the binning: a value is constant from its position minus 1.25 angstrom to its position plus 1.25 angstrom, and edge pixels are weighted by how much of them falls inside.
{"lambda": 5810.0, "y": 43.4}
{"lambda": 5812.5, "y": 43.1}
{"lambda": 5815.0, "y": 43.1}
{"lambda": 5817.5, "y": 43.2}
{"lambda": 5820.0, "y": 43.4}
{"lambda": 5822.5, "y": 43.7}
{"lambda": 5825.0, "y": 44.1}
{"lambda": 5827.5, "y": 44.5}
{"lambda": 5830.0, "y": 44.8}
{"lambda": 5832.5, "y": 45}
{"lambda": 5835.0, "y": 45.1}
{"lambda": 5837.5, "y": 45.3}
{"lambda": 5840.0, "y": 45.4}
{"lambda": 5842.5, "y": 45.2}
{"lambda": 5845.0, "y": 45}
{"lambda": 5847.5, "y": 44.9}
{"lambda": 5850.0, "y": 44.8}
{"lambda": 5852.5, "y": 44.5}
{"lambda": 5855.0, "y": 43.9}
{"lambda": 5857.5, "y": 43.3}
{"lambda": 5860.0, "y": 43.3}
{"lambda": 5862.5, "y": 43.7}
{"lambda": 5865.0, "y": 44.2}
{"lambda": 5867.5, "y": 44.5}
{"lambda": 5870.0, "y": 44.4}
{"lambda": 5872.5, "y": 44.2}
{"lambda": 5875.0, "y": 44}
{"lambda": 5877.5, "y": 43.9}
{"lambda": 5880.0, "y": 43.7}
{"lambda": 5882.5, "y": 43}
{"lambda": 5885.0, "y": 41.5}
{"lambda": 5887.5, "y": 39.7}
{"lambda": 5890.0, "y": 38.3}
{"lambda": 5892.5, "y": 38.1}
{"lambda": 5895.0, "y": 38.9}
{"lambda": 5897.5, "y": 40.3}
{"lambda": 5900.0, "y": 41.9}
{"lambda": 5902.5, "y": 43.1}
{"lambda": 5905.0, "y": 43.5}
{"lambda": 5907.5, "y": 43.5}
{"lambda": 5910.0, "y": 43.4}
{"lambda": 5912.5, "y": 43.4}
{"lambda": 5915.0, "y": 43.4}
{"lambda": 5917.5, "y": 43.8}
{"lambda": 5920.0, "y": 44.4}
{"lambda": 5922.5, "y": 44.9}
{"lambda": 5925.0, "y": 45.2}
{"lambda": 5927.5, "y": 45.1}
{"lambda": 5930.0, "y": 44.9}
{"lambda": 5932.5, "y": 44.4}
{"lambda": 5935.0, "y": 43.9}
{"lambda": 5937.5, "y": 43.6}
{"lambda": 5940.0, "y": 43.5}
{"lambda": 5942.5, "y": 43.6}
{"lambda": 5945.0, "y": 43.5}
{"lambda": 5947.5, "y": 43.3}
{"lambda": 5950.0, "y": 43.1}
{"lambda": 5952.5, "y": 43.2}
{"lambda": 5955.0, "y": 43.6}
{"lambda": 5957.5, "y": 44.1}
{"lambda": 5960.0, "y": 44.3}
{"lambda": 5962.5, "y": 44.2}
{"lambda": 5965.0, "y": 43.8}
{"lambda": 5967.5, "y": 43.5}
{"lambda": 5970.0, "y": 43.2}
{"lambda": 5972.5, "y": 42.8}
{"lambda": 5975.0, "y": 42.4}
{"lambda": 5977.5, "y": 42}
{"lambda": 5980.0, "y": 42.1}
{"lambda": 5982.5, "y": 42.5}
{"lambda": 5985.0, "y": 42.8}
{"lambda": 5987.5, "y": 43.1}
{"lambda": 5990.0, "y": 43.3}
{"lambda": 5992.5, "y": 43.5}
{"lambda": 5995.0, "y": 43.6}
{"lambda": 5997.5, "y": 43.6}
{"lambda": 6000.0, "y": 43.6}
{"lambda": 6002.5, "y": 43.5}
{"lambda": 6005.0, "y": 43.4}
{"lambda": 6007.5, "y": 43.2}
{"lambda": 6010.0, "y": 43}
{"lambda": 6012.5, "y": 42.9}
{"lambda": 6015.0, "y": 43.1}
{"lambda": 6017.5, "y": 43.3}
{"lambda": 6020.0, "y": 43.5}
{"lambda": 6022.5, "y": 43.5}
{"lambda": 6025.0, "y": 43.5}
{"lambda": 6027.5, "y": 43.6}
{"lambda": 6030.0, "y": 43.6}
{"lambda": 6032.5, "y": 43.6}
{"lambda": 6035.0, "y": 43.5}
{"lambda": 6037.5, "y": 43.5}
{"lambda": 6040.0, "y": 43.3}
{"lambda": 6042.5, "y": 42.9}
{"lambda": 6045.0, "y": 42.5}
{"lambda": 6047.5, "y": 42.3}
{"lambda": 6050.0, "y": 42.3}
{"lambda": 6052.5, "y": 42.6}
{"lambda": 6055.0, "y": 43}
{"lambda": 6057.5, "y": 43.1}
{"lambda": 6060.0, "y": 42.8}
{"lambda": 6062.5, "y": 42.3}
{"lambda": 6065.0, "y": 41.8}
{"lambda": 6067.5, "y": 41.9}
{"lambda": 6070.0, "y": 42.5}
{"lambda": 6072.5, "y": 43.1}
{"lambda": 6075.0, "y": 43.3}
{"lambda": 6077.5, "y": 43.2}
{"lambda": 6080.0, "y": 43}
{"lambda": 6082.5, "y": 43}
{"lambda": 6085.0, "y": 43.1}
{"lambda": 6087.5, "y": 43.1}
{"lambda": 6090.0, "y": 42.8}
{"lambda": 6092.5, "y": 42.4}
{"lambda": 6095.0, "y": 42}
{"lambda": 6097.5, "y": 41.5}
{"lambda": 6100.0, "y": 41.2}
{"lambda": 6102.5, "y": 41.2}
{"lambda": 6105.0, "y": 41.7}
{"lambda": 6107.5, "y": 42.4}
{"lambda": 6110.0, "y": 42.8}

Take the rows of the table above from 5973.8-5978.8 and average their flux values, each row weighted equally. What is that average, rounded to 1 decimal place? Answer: 42.2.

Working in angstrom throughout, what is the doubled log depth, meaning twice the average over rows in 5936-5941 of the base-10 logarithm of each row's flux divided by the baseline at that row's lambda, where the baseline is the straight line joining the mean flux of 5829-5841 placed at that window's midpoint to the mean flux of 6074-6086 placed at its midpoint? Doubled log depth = -0.014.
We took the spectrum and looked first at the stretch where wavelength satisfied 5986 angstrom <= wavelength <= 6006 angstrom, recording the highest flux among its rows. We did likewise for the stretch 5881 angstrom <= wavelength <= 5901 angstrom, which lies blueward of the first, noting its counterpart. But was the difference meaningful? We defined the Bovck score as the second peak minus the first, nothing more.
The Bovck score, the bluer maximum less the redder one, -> -0.6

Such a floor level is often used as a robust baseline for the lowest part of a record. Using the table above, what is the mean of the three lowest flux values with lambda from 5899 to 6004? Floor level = 42.0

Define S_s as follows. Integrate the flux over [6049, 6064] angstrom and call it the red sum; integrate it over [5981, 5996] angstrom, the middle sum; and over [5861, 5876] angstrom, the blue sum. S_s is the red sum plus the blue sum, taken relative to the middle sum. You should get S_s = 2.01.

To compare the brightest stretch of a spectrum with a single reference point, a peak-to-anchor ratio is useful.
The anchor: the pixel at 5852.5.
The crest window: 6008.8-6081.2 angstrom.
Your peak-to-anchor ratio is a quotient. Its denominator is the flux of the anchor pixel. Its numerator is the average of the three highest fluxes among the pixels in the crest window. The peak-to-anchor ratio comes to 0.98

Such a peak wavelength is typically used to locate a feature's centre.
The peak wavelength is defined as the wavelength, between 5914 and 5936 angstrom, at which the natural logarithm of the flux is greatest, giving 5925.0 angstrom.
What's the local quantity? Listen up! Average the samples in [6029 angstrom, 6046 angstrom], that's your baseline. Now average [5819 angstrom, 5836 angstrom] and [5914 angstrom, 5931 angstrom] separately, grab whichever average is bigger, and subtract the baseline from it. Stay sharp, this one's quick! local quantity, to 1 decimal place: 1.3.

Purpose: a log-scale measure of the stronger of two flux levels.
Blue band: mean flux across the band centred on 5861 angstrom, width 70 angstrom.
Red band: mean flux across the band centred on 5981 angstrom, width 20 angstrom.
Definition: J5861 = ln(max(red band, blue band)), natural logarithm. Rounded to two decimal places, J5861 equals 3.77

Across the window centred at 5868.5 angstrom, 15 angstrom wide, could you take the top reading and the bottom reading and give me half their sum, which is 44.1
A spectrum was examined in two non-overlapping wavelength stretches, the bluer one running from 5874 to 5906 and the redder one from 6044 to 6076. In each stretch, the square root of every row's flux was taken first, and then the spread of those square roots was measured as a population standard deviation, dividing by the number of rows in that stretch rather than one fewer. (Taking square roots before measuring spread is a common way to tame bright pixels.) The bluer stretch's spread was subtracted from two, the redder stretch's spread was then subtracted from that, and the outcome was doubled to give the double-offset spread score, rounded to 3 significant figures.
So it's 3.60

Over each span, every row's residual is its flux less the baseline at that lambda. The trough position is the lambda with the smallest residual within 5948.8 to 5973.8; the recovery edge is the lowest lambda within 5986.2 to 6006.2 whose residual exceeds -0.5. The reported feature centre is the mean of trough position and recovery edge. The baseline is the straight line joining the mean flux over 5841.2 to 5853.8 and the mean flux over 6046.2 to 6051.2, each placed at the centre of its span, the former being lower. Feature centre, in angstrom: 5980.0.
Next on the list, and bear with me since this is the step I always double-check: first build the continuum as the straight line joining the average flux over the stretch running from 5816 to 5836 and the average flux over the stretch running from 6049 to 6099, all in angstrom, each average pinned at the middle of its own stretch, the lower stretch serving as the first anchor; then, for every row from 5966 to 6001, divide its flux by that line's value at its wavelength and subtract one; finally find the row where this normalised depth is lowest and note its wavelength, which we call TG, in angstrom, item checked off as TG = 5977.5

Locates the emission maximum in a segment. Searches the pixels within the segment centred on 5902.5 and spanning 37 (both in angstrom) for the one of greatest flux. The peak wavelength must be 5920.0 angstrom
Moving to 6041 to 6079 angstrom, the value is 6075.0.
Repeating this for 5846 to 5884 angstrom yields 5847.5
